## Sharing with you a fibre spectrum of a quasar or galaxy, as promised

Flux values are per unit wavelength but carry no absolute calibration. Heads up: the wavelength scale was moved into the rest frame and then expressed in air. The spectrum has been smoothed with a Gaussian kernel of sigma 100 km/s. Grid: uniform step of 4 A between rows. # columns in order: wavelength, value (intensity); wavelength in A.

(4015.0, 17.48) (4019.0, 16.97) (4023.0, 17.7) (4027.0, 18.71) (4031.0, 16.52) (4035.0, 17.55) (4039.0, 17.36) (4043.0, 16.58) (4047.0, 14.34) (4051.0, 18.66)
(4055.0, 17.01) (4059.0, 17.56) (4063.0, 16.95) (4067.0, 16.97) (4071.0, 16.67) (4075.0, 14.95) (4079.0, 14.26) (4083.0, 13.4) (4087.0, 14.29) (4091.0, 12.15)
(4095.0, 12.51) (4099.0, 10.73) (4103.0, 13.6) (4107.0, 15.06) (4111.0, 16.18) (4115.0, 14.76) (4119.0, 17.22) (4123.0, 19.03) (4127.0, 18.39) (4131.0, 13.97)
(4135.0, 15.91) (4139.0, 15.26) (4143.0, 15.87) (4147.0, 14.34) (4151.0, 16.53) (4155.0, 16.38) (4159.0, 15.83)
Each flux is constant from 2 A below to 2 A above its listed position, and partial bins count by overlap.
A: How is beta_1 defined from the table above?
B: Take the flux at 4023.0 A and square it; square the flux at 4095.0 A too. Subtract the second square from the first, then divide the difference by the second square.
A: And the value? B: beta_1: 1.0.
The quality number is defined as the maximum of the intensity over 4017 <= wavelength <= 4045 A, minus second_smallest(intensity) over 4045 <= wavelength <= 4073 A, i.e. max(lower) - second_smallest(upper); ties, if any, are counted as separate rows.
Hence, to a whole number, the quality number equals 2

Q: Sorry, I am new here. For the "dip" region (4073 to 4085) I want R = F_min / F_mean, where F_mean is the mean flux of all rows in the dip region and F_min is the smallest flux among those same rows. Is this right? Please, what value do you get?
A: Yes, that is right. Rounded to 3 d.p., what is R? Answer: 0.943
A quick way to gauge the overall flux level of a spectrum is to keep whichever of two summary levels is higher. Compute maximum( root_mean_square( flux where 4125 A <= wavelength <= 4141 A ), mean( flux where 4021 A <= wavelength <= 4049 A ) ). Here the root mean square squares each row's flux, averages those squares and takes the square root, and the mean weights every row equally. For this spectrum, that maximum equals 16.97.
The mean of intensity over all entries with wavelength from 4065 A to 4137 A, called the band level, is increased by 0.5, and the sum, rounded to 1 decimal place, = 15.5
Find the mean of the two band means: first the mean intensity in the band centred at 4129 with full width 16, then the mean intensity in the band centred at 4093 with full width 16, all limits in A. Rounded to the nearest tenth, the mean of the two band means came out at 14.6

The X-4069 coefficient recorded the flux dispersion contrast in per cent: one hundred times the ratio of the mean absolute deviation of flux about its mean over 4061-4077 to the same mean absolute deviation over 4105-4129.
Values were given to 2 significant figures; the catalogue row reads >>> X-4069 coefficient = 50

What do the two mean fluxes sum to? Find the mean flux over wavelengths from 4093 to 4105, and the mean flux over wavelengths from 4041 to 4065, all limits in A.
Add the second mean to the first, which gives 29.1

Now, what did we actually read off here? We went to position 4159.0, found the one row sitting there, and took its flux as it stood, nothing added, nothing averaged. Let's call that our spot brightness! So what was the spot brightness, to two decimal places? 15.83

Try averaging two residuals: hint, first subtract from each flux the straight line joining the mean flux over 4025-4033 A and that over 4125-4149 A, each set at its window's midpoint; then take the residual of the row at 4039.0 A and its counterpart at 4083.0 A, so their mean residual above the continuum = -1.6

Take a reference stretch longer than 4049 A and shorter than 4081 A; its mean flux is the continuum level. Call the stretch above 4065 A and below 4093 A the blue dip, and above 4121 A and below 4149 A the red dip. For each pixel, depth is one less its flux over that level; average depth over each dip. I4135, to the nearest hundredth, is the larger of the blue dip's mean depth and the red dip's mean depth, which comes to 0.12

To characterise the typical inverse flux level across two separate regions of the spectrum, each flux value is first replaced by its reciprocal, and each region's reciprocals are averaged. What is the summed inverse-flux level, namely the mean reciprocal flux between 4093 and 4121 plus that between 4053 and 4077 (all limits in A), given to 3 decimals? 0.132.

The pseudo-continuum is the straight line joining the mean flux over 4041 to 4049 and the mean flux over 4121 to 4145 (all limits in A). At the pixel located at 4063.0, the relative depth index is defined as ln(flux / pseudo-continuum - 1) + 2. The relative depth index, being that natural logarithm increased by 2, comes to -0.5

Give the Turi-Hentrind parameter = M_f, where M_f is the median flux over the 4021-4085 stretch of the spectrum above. 17.0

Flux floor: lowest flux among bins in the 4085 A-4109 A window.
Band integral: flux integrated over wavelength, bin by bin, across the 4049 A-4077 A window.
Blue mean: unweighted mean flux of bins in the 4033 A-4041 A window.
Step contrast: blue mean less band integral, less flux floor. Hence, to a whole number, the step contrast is -468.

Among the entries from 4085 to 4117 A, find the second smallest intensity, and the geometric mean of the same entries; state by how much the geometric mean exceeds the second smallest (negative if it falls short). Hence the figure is 1.4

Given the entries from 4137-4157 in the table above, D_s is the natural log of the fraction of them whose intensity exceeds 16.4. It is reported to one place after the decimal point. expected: -1.6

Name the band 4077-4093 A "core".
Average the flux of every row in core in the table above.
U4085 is 13.5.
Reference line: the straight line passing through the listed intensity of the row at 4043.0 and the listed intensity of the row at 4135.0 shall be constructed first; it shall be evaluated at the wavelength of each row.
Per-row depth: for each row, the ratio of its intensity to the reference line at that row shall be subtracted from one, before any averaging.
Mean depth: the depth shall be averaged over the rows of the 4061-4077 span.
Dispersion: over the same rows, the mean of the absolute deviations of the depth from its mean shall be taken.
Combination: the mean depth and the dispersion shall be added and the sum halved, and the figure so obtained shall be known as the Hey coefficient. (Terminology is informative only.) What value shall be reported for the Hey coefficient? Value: 0.021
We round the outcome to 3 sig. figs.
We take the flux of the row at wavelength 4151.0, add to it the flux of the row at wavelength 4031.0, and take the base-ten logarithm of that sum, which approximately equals 1.52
